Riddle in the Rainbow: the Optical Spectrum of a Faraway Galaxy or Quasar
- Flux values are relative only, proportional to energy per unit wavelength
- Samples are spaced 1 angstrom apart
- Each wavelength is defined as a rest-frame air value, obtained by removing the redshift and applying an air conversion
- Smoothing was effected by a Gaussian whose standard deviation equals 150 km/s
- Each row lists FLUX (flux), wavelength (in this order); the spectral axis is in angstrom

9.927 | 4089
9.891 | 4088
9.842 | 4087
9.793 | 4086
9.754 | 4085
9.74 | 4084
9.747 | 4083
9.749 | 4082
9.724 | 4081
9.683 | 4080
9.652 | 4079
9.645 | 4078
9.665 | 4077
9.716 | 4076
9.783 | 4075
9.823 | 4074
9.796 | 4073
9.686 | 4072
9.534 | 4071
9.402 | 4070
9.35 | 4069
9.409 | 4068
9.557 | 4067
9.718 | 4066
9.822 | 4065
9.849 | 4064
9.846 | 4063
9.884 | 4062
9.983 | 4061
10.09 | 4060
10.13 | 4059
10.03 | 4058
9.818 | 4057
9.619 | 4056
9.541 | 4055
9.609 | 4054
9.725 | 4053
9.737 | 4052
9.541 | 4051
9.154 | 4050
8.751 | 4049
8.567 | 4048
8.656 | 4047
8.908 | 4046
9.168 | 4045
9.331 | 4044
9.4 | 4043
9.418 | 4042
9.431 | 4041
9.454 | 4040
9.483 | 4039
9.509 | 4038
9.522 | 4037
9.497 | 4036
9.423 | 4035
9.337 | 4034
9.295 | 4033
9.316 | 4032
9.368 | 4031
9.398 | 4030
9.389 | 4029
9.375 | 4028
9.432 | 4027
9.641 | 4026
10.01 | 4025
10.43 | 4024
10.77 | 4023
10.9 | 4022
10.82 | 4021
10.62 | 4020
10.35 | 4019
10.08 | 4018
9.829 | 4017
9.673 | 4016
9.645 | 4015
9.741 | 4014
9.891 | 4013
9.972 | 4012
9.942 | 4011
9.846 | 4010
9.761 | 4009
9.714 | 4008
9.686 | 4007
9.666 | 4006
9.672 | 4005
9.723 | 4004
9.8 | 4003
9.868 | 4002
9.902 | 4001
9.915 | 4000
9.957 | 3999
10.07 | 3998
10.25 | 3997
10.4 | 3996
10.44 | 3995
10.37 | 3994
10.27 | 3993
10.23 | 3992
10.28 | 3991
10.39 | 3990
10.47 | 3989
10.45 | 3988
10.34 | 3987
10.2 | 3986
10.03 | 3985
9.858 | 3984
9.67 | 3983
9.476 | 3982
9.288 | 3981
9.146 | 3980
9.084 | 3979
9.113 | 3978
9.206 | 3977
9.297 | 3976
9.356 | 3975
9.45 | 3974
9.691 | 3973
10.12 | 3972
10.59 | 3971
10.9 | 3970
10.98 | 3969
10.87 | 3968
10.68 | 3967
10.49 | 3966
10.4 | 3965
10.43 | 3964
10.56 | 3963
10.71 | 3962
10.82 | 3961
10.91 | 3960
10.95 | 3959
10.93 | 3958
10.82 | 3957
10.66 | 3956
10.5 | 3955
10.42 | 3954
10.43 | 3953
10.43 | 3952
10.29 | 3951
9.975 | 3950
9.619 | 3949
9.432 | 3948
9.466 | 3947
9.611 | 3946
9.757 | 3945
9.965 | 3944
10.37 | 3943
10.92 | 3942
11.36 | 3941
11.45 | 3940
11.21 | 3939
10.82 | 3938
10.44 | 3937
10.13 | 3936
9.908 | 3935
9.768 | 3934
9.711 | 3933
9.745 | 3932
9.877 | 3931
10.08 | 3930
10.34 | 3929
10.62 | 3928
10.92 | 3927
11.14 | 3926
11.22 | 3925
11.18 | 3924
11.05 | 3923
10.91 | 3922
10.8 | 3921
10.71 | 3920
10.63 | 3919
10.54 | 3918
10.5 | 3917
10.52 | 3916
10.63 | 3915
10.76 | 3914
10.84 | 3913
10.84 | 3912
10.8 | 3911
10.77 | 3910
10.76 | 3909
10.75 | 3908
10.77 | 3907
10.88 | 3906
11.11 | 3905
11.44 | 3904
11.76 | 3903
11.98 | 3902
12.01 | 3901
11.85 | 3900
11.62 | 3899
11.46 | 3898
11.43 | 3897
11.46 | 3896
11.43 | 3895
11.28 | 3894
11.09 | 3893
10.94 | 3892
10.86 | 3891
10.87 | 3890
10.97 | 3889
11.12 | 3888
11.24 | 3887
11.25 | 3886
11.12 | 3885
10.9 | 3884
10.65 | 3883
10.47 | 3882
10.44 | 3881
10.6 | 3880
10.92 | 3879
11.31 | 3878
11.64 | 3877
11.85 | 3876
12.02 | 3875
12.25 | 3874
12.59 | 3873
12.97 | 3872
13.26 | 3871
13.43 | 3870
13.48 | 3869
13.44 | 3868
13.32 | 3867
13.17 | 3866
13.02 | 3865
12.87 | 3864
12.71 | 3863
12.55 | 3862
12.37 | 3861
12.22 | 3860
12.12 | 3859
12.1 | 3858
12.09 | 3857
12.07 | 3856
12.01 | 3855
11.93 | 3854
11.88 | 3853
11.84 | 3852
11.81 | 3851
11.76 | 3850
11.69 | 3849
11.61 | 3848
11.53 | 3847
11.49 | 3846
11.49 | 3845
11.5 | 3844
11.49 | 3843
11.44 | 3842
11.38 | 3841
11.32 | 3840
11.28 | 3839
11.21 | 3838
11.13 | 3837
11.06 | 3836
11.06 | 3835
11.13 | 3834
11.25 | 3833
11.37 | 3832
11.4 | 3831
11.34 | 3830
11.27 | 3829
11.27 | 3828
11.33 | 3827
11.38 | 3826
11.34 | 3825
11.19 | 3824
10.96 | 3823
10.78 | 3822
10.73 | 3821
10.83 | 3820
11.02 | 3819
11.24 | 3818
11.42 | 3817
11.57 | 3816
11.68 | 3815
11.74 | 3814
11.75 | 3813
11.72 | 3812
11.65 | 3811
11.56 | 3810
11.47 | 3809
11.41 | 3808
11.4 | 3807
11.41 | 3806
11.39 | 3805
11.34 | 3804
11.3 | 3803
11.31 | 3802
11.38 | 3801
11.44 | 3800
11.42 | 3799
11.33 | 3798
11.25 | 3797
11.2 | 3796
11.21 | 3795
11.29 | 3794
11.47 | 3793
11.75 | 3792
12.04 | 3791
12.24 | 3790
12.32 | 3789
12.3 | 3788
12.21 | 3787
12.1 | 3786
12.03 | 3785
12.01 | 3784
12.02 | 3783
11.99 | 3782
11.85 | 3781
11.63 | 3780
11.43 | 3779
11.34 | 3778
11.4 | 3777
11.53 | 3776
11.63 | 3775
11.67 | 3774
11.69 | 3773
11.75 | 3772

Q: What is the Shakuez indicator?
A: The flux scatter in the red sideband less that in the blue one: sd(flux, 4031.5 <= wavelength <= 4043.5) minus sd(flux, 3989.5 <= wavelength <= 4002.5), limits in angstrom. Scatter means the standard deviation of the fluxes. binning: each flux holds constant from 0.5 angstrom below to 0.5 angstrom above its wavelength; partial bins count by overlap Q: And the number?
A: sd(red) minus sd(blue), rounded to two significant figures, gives -0.13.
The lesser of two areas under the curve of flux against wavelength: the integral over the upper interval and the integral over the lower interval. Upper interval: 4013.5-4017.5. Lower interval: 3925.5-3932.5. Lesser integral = 39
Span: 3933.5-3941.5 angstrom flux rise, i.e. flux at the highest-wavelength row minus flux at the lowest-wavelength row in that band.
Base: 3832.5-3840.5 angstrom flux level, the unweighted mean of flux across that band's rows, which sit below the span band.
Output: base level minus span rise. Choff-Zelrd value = 9.6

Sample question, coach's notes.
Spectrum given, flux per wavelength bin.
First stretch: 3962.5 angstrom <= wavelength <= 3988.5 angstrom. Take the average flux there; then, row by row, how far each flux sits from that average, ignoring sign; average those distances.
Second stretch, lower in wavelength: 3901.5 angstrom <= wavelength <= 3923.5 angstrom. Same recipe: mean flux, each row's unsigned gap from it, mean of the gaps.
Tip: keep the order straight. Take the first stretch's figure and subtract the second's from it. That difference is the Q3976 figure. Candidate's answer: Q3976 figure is 0.3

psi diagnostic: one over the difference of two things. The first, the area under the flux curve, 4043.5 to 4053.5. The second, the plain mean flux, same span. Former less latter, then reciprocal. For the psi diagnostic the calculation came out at 0.012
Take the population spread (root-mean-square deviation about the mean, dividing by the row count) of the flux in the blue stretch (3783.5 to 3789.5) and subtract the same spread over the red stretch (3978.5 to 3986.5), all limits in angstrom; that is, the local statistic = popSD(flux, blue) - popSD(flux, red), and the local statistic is -0.26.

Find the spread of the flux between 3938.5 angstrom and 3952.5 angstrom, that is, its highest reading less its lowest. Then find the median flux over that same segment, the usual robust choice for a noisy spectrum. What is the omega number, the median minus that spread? 8.1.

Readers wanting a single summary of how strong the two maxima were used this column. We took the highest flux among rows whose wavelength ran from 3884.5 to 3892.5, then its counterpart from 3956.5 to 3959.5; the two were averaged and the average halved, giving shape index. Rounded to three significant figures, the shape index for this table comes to 5.55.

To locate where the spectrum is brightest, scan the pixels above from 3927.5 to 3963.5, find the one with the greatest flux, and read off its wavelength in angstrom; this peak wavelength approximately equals 3940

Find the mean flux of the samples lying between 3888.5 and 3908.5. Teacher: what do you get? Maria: 11.3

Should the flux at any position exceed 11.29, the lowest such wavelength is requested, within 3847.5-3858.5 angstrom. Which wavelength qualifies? 3848 angstrom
